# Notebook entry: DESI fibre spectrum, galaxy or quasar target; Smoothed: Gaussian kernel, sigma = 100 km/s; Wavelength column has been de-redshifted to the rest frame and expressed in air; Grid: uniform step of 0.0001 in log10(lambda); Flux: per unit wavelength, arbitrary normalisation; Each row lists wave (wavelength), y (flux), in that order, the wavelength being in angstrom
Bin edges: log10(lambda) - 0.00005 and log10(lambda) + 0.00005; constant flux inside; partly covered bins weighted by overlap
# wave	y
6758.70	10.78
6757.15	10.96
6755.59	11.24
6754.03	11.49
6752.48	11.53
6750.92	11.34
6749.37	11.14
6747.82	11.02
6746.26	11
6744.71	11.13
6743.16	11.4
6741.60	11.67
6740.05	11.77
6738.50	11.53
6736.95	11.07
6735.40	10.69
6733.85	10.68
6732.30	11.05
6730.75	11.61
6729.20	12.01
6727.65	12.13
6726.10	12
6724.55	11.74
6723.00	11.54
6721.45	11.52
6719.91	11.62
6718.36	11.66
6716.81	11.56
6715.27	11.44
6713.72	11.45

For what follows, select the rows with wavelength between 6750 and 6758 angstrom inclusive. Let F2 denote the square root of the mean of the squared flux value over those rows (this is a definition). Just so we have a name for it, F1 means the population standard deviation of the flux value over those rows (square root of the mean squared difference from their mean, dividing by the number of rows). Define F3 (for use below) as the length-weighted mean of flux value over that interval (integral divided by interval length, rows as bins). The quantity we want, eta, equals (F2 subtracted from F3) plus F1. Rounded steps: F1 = 0.20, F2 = 11.31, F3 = 11.31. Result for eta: 0.20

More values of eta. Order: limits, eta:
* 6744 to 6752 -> 0.13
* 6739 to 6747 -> 0.30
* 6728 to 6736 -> 0.57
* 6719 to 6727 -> 0.18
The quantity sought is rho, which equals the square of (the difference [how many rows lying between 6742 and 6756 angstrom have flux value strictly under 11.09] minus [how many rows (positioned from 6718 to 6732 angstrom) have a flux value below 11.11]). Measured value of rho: 4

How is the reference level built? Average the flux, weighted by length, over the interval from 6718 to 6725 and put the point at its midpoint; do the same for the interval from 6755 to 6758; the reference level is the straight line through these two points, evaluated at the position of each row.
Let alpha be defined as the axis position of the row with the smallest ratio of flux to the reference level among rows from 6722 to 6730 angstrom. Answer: 6723.00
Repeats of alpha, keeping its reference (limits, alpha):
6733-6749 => 6733.85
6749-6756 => 6749.37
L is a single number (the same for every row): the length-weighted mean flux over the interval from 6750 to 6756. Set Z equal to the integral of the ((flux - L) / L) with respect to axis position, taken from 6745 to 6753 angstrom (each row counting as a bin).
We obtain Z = -0.15 angstrom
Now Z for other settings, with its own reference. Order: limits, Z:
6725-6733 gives 0.26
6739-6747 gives 0.00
